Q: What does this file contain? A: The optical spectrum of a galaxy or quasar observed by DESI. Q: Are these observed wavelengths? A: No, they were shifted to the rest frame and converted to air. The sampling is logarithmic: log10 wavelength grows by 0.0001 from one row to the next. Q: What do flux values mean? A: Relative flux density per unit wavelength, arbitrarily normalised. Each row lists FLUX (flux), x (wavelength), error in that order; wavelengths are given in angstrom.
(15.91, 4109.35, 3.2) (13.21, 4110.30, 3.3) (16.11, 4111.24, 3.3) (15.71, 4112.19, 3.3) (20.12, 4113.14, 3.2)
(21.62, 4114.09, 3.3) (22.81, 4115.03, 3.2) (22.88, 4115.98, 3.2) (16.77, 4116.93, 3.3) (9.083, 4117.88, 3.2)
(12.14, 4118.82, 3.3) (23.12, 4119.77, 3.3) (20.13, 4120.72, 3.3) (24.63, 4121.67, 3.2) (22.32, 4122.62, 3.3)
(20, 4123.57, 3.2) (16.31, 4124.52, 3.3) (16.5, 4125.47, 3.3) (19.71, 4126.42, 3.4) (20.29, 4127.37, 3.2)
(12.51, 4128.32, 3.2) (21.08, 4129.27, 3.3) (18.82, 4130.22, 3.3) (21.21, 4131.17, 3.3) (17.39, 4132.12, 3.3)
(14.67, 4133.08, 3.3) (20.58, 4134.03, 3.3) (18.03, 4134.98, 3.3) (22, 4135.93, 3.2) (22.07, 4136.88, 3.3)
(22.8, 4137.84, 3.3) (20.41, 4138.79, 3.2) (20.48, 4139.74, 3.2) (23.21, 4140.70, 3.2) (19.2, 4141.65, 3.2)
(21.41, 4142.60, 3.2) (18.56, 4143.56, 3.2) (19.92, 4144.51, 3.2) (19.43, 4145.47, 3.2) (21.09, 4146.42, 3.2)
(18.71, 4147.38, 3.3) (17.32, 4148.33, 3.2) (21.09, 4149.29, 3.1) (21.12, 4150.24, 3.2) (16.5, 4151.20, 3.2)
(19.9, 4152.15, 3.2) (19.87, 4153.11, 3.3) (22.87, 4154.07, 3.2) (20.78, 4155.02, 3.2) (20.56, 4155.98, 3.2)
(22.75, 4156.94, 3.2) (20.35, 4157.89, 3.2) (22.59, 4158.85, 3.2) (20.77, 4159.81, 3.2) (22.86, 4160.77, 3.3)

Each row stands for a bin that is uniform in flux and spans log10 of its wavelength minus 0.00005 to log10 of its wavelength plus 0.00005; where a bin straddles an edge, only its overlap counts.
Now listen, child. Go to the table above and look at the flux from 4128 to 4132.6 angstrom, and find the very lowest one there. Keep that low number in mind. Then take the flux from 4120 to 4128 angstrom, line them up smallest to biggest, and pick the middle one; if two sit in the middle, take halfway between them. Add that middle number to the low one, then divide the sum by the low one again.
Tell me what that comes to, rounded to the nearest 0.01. 2.60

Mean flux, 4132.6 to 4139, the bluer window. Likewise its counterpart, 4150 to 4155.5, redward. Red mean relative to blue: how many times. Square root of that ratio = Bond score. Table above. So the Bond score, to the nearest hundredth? 1.00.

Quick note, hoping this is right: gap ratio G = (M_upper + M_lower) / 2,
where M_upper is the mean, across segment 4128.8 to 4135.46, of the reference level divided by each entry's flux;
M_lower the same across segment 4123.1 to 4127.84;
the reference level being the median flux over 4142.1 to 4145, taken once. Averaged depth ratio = 1.08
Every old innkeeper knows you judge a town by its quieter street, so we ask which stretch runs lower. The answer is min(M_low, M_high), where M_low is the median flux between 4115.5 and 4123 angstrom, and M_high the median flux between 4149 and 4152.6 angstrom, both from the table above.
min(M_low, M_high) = 20.5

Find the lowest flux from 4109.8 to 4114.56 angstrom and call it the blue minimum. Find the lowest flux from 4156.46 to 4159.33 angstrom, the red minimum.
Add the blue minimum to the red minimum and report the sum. 34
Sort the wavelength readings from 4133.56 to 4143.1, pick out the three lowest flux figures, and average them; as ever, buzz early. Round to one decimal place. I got 19.2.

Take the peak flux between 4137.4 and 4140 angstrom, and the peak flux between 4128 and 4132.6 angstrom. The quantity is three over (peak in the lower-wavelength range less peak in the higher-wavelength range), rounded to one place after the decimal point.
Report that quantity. -1.9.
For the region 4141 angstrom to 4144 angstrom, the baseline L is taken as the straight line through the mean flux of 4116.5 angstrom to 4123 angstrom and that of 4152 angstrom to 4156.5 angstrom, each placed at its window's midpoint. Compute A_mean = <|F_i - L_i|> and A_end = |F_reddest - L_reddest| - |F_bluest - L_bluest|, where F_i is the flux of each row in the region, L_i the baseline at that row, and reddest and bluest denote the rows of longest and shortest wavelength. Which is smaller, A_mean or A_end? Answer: 0.78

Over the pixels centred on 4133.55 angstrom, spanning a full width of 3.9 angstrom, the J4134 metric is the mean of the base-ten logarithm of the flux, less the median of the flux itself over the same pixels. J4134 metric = -16.5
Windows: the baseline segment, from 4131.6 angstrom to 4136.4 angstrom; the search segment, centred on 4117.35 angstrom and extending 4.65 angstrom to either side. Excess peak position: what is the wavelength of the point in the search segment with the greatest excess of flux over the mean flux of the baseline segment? 4121.67 angstrom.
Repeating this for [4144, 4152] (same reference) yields 4150.24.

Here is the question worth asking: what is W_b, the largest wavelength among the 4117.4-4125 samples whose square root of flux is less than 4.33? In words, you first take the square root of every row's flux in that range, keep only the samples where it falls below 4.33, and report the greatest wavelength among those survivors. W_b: 4124.52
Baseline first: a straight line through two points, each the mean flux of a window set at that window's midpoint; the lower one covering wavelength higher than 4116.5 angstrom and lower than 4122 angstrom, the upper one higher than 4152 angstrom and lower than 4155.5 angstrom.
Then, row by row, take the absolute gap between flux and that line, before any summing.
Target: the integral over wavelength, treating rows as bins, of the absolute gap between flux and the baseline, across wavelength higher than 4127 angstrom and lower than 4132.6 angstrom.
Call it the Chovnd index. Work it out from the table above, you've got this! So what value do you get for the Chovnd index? 13.7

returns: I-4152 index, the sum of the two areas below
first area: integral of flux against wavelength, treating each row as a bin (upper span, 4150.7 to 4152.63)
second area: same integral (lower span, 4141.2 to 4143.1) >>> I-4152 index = 74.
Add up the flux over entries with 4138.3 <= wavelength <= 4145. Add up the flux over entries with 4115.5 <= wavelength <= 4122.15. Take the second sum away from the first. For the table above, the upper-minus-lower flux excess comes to 14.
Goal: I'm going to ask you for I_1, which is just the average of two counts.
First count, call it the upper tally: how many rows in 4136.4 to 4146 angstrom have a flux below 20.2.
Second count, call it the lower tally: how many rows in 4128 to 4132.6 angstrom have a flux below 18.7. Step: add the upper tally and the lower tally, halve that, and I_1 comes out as 3.0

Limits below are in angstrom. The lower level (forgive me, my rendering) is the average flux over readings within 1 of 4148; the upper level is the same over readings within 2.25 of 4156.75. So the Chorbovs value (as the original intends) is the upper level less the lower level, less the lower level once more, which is -15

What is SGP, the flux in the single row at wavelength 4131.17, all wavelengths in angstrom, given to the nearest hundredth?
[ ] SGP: 21.21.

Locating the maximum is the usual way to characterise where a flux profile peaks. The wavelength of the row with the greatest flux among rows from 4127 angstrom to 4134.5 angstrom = 4131.17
